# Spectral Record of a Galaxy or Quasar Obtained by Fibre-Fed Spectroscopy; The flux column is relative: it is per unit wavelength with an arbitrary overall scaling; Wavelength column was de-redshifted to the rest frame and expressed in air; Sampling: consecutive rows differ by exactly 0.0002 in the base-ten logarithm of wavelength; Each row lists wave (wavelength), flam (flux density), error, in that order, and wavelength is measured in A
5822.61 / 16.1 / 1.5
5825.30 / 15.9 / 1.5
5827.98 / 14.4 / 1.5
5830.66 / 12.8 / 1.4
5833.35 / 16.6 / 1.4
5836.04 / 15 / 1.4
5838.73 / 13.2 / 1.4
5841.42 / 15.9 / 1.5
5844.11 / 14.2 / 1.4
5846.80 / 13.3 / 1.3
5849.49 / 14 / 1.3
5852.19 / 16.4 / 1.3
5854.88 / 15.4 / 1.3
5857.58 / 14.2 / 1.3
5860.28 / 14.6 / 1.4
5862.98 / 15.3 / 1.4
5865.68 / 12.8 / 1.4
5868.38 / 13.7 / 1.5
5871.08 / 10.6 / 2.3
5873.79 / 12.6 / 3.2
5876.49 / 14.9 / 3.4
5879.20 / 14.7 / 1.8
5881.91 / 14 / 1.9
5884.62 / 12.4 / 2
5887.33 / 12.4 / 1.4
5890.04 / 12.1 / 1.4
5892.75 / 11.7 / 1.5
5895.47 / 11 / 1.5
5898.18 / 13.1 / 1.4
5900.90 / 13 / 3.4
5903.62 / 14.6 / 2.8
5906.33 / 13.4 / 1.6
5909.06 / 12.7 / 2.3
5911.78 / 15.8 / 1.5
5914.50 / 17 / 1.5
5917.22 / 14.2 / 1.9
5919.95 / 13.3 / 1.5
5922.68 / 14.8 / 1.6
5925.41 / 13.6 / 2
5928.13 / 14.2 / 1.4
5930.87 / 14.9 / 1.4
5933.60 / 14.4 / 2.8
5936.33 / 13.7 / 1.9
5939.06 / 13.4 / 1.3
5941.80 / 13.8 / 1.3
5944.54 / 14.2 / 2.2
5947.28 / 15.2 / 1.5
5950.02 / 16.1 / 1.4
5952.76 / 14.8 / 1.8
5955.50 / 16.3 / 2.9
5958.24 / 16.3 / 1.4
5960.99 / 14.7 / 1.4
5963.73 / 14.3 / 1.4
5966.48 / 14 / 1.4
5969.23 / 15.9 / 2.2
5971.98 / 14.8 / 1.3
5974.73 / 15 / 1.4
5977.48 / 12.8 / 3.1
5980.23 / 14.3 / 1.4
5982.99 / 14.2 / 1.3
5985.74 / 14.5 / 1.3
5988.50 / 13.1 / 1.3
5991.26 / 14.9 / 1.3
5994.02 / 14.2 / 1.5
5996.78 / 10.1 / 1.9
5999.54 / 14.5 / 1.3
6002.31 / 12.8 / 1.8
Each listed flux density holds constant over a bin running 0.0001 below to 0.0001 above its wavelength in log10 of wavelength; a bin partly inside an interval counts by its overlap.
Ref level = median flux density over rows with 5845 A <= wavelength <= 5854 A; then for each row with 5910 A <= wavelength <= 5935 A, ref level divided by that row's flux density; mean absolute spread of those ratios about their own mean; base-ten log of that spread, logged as -1.28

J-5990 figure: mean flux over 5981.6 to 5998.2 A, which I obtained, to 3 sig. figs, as 13.5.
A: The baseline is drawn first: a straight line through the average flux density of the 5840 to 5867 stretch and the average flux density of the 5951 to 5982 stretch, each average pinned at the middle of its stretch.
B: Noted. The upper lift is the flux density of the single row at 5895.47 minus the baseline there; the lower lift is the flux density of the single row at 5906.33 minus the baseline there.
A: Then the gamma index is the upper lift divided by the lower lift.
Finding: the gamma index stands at 2.8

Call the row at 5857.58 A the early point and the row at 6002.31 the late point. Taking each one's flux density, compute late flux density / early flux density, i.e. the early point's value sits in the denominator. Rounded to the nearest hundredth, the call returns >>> 0.90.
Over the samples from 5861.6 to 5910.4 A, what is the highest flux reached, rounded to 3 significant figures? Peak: 15.3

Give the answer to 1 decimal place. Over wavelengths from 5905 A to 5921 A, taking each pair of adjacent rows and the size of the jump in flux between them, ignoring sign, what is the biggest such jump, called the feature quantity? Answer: 3.1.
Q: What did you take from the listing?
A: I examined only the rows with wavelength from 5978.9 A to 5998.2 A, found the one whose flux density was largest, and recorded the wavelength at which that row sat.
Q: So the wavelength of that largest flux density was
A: 5991.26 A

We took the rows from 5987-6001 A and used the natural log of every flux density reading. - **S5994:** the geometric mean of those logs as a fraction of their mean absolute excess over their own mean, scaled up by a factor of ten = 230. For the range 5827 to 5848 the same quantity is 367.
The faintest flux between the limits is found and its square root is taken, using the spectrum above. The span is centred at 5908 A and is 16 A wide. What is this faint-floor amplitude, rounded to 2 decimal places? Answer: 3.56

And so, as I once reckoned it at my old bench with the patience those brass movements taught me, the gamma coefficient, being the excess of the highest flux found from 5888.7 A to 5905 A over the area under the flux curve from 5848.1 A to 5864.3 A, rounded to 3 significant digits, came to -228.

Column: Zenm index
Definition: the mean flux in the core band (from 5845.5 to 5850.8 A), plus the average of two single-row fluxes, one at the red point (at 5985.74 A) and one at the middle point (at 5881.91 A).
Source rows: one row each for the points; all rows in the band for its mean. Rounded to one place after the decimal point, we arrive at 27.9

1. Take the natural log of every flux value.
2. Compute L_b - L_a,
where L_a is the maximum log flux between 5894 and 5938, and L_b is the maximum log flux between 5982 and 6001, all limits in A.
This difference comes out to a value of -0.13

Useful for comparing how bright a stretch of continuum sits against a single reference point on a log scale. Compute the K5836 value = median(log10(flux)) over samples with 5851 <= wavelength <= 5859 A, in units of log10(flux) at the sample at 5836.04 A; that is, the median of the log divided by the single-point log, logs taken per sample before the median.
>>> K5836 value 1.01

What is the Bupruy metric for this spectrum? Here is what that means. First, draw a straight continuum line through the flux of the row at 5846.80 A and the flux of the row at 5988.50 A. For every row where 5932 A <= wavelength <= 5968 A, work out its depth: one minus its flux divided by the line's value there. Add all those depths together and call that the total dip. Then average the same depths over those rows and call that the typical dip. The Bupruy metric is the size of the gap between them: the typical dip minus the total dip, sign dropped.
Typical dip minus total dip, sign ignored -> 1.4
